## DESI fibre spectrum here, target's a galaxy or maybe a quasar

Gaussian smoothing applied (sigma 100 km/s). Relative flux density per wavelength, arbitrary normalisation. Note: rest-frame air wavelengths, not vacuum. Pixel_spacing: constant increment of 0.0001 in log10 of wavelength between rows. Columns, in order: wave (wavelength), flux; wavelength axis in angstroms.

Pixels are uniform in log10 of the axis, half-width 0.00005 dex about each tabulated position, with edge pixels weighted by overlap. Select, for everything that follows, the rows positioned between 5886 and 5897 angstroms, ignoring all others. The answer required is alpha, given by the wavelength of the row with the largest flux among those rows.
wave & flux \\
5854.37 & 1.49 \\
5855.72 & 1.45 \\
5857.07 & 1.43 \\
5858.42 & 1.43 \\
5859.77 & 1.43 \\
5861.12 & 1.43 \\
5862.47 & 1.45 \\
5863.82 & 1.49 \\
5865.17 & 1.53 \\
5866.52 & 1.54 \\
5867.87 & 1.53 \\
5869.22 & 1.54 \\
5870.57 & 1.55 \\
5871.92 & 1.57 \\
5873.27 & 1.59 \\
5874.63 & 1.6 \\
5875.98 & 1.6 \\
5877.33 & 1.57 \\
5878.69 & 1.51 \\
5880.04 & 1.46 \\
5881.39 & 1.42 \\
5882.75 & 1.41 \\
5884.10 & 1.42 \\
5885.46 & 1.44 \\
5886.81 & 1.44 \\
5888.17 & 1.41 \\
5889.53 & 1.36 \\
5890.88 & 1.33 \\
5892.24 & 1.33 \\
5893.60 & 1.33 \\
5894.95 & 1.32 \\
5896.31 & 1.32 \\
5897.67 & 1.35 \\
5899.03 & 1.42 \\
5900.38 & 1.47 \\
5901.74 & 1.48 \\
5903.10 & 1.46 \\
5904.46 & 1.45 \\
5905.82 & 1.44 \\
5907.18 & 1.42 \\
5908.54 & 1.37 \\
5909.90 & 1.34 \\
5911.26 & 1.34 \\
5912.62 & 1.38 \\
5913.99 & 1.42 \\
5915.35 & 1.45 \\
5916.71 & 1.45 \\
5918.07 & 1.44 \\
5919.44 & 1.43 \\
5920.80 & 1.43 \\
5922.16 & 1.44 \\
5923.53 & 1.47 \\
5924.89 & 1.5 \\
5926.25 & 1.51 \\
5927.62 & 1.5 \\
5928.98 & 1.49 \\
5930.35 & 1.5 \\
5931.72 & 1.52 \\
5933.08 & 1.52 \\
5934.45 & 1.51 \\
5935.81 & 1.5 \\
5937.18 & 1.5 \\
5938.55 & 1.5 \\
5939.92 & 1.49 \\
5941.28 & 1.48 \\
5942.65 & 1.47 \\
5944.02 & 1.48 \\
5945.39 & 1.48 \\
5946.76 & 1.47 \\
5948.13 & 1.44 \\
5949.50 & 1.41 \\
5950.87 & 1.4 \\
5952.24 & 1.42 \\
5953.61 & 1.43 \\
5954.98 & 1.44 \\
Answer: 5886.81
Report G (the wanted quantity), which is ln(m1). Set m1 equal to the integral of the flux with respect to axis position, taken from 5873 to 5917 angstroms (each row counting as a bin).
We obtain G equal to 4.1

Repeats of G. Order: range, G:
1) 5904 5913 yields 2.5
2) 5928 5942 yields 3.0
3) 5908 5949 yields 4.1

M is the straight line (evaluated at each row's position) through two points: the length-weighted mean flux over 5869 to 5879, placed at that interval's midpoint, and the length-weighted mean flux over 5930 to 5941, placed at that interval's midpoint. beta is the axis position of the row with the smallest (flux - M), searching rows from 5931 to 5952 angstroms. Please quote 5950.87 angstroms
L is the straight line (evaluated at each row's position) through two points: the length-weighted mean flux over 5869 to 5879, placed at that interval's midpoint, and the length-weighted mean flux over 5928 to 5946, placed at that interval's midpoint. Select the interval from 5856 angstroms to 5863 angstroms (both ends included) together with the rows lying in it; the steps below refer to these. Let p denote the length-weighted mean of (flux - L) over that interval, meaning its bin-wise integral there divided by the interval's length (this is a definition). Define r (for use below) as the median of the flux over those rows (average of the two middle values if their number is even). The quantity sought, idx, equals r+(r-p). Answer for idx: 3.01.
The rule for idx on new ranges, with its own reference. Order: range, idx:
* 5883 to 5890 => 2.98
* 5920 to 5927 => 2.98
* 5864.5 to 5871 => 3.12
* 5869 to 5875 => 3.14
